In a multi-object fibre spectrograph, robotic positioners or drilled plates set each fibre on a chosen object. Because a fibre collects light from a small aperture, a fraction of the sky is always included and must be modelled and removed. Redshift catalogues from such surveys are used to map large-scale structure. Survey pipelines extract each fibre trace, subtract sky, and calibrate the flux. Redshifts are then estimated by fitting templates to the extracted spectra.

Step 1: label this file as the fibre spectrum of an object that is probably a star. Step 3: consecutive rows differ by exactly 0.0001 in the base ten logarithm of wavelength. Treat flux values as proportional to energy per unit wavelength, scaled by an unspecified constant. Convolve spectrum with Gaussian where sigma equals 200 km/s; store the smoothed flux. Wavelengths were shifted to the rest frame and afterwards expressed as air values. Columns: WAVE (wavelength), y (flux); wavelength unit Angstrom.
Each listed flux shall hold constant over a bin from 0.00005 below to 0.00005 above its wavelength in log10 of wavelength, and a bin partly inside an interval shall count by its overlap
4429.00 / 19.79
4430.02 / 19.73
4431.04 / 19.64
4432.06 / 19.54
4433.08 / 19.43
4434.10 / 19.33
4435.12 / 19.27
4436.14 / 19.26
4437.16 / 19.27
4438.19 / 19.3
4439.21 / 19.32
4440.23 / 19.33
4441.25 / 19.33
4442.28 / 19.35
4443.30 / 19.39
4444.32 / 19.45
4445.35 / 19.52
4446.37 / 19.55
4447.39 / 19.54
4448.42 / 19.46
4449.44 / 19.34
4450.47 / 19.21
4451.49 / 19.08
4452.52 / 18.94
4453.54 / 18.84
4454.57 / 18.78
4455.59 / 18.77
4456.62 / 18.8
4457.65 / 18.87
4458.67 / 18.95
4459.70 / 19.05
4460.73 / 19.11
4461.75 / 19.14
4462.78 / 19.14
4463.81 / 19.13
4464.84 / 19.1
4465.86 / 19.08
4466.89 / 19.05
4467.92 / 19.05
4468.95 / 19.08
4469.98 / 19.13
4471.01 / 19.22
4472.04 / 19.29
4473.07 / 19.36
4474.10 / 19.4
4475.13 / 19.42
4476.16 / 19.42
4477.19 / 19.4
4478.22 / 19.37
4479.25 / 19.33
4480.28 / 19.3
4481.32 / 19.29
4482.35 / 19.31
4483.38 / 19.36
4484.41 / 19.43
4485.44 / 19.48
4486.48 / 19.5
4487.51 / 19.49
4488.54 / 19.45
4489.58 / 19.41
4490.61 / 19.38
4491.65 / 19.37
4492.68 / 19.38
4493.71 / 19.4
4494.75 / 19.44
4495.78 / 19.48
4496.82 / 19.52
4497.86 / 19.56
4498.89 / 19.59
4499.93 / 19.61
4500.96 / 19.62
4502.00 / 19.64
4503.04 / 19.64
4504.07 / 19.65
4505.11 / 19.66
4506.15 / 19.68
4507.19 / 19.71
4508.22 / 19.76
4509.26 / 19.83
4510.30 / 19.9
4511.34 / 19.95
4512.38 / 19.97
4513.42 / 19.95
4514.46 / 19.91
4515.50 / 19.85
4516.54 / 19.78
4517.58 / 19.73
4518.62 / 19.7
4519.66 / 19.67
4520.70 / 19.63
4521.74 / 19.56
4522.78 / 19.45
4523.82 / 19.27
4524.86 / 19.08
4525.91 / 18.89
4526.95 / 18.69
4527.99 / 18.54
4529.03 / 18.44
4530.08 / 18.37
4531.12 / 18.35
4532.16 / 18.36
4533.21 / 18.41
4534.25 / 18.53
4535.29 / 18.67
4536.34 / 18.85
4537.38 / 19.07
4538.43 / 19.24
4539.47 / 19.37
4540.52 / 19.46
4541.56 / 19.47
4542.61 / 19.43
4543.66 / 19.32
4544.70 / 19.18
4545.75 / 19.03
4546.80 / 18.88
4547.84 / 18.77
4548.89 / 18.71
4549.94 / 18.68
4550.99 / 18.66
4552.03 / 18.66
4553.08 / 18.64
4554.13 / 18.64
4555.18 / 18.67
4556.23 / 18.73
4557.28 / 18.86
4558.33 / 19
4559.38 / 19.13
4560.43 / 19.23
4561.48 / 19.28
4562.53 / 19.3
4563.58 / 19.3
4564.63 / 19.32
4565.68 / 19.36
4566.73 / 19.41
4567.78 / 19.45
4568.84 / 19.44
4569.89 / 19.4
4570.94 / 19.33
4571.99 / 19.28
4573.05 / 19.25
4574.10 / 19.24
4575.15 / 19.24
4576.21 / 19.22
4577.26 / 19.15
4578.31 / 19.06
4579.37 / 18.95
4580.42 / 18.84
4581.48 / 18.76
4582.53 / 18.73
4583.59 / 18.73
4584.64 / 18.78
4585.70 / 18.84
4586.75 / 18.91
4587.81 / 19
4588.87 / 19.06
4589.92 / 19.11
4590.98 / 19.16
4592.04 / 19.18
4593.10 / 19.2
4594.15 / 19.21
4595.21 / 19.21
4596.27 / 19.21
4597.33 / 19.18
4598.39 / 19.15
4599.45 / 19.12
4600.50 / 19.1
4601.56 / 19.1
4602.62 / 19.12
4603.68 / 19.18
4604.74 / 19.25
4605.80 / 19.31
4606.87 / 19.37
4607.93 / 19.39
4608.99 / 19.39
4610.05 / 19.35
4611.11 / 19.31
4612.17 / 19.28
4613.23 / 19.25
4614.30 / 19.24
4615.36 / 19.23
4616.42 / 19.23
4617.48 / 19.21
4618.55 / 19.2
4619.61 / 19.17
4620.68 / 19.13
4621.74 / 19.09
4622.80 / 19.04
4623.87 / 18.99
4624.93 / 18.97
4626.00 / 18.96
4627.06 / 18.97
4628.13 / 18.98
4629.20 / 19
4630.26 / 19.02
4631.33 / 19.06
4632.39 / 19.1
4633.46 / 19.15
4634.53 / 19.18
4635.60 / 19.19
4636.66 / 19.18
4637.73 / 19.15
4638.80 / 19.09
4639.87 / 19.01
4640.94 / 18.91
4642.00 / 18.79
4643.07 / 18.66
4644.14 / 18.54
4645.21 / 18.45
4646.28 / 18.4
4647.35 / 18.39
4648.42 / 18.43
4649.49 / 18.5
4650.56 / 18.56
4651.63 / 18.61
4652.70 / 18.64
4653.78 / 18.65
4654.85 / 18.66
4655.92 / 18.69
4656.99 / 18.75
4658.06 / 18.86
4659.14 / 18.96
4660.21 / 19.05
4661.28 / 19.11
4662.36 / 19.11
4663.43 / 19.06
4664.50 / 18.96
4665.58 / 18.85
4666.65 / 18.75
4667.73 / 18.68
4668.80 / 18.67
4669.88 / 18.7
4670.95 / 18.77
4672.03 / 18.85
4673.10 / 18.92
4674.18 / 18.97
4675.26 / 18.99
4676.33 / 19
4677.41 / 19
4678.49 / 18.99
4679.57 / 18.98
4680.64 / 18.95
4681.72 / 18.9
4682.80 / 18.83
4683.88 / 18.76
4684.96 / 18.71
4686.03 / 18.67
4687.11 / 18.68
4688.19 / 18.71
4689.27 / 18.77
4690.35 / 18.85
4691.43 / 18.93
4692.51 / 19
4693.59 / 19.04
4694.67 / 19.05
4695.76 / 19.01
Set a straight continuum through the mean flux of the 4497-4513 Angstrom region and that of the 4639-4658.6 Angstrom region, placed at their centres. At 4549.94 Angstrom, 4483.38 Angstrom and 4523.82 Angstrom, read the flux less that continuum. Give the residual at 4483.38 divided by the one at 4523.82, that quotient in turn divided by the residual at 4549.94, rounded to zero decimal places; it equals -2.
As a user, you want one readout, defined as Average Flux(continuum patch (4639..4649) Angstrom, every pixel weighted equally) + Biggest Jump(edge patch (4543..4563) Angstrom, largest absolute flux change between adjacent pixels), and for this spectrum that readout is 18.8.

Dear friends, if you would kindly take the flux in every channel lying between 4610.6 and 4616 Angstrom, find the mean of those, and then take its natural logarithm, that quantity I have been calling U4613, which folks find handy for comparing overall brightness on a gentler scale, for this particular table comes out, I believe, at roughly 2.958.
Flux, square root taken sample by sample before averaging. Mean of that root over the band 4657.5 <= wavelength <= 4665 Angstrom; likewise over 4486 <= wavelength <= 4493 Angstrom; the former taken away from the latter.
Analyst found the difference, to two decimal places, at 0.05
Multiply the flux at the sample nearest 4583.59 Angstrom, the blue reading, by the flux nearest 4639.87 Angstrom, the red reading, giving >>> 356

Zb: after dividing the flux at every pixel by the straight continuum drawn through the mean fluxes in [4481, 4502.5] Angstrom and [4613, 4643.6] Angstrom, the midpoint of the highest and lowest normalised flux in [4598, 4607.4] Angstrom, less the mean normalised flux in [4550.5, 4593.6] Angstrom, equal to 0.014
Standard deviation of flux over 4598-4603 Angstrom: 0.02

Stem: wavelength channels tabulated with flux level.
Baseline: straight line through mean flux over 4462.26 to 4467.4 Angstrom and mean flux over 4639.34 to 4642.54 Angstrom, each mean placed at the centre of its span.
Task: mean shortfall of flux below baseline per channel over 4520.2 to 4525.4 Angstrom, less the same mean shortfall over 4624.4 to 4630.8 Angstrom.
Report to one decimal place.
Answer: -0.3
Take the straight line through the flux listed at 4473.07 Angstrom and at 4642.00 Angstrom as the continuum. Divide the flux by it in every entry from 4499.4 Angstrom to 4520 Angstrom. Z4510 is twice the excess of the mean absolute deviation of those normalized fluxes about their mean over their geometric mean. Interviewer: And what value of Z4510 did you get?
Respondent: -2.04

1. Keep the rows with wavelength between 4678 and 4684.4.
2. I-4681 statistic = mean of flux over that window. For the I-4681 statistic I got 18.90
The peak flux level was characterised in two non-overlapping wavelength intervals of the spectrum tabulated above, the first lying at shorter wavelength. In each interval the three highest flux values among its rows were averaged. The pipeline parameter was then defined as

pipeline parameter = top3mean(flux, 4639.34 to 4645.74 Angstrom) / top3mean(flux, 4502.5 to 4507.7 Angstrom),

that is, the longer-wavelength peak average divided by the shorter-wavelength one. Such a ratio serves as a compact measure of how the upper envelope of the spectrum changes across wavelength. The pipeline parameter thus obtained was 0.96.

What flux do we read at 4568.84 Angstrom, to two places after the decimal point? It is 19.44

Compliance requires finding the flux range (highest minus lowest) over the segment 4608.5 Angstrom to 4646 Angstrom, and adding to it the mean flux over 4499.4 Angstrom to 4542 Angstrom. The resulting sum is 20.3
